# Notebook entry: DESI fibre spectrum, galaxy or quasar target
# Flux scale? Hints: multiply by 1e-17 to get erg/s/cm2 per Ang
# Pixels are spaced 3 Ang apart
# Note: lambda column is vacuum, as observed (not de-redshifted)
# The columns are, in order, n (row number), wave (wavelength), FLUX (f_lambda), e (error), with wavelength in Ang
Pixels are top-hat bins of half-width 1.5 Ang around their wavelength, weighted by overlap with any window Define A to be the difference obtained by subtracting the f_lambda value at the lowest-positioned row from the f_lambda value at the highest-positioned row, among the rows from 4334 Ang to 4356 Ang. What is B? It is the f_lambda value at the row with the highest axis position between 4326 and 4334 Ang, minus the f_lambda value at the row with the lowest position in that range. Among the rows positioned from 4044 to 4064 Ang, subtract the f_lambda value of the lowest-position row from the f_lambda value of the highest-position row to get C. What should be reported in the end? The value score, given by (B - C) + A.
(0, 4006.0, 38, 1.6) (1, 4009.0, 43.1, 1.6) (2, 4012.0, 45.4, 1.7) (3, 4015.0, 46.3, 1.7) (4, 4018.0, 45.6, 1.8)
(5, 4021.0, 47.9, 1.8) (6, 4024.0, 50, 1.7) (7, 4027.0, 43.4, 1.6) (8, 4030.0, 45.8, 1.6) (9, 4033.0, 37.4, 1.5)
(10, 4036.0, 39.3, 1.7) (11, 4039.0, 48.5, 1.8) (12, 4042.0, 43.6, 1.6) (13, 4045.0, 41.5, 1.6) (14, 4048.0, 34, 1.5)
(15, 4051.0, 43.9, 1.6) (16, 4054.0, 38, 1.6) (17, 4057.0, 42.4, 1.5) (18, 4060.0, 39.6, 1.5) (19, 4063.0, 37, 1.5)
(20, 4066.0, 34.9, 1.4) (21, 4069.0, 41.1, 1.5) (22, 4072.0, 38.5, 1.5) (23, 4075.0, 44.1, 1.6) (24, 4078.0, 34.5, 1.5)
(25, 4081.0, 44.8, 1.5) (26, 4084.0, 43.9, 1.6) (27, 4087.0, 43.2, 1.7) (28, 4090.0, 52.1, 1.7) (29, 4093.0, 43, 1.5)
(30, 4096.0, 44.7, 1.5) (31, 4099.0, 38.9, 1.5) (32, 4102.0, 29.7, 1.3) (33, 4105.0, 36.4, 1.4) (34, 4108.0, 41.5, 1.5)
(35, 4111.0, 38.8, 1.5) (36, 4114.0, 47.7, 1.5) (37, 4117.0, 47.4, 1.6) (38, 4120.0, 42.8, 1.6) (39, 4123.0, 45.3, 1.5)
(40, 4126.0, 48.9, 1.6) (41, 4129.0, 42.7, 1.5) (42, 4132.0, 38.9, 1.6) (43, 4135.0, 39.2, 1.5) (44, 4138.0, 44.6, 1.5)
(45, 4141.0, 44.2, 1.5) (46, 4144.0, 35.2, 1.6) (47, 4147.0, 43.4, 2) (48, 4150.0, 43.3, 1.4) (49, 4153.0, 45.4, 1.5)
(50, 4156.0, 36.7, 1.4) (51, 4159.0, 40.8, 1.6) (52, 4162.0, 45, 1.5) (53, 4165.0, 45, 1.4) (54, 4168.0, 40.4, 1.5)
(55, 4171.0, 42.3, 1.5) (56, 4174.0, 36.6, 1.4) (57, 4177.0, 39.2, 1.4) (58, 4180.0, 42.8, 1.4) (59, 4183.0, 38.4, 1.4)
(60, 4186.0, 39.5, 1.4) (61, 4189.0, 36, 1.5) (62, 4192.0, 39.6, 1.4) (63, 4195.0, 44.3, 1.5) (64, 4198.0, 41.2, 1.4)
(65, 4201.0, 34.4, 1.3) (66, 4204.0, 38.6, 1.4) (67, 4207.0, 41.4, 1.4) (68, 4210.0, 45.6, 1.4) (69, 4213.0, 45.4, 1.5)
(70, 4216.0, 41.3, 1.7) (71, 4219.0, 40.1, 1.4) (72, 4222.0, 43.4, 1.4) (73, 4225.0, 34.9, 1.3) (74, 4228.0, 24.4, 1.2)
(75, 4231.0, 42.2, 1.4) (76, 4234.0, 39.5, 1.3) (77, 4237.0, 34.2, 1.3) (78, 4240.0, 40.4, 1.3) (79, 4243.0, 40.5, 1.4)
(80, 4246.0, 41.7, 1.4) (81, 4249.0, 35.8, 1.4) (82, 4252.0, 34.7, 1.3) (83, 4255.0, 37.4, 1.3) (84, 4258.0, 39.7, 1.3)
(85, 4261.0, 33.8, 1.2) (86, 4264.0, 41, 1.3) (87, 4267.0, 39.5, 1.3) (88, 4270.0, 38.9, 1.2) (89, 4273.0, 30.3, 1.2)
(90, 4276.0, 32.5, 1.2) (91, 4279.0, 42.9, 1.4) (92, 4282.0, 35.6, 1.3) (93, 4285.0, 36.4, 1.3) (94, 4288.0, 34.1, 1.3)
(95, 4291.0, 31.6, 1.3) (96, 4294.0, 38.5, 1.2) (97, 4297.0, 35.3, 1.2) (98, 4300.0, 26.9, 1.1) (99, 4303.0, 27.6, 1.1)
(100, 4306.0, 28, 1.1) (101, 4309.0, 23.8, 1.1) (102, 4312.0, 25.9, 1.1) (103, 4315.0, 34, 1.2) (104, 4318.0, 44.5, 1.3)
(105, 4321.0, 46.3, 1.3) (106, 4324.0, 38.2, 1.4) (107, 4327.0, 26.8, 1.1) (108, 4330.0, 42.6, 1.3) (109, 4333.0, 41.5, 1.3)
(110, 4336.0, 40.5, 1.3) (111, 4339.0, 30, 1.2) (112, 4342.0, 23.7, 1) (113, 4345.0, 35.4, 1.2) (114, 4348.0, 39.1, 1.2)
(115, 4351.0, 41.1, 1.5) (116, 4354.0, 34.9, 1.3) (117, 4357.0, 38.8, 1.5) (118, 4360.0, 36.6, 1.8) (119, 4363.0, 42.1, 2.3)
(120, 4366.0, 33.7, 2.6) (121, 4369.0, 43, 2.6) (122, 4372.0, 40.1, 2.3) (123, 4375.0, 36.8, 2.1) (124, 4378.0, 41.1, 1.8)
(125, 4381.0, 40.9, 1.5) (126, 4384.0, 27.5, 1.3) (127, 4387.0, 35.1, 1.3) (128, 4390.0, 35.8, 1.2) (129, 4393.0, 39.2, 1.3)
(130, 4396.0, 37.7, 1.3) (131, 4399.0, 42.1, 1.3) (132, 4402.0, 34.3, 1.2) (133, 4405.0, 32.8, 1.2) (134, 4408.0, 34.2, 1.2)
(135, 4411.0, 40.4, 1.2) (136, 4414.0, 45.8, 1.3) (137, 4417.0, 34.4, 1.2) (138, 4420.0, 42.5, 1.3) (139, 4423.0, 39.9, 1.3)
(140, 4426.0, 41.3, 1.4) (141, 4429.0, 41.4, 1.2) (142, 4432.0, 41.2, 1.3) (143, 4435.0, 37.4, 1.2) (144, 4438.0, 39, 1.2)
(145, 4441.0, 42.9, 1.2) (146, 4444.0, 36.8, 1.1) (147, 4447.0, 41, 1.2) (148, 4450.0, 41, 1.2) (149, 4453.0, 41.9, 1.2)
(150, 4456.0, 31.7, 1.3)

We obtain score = 14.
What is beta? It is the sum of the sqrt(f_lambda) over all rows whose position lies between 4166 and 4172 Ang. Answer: 12.9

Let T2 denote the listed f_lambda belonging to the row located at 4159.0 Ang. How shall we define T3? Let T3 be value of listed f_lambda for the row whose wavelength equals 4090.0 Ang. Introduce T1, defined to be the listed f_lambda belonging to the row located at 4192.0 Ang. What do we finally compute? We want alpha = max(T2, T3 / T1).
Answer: 40.8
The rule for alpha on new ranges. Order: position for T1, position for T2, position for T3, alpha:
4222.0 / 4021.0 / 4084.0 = 47.9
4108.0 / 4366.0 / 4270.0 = 33.7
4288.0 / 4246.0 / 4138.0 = 41.7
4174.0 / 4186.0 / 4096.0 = 39.5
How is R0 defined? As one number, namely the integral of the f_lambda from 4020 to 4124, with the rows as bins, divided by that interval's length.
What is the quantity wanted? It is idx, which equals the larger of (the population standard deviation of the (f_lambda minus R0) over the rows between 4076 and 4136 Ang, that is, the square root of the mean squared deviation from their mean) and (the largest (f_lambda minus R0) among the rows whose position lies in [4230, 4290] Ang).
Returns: 5.1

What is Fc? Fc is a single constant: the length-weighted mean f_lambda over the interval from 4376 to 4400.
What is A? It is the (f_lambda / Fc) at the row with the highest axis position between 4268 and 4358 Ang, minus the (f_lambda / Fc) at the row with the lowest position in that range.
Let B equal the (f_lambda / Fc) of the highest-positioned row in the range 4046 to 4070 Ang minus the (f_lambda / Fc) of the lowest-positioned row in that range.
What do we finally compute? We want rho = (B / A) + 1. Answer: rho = -70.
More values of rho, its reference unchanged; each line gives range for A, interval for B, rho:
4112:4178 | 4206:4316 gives 2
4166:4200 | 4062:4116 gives 14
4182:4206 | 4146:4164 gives 9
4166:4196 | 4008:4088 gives 1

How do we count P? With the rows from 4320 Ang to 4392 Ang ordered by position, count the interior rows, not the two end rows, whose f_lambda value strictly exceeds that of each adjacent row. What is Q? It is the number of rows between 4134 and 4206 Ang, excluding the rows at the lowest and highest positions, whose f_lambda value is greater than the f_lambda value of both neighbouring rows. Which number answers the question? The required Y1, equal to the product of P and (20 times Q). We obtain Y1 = 840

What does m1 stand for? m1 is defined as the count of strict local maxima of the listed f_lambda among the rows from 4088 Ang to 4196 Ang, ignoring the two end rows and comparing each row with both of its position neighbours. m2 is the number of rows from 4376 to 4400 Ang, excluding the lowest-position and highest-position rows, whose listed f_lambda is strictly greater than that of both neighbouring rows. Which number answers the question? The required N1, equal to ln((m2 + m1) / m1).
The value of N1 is 0.1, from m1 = 10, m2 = 1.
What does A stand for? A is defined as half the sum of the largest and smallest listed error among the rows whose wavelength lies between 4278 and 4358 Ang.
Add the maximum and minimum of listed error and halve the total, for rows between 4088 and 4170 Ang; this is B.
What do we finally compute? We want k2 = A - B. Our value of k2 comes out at -0.4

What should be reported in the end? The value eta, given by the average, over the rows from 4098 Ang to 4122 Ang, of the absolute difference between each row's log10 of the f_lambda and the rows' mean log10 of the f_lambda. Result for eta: 0.049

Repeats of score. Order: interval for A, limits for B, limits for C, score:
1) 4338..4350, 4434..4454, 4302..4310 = 17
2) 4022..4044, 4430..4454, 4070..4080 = -2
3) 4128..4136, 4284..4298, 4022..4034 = 8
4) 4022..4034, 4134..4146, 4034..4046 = -19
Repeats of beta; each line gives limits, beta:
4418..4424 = 12.8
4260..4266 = 12.2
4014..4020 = 13.6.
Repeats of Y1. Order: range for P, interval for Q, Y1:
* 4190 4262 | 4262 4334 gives 720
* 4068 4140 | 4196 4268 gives 840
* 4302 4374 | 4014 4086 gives 1120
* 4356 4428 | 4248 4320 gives 840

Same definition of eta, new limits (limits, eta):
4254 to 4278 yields 0.041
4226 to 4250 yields 0.056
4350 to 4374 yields 0.032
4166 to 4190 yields 0.020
